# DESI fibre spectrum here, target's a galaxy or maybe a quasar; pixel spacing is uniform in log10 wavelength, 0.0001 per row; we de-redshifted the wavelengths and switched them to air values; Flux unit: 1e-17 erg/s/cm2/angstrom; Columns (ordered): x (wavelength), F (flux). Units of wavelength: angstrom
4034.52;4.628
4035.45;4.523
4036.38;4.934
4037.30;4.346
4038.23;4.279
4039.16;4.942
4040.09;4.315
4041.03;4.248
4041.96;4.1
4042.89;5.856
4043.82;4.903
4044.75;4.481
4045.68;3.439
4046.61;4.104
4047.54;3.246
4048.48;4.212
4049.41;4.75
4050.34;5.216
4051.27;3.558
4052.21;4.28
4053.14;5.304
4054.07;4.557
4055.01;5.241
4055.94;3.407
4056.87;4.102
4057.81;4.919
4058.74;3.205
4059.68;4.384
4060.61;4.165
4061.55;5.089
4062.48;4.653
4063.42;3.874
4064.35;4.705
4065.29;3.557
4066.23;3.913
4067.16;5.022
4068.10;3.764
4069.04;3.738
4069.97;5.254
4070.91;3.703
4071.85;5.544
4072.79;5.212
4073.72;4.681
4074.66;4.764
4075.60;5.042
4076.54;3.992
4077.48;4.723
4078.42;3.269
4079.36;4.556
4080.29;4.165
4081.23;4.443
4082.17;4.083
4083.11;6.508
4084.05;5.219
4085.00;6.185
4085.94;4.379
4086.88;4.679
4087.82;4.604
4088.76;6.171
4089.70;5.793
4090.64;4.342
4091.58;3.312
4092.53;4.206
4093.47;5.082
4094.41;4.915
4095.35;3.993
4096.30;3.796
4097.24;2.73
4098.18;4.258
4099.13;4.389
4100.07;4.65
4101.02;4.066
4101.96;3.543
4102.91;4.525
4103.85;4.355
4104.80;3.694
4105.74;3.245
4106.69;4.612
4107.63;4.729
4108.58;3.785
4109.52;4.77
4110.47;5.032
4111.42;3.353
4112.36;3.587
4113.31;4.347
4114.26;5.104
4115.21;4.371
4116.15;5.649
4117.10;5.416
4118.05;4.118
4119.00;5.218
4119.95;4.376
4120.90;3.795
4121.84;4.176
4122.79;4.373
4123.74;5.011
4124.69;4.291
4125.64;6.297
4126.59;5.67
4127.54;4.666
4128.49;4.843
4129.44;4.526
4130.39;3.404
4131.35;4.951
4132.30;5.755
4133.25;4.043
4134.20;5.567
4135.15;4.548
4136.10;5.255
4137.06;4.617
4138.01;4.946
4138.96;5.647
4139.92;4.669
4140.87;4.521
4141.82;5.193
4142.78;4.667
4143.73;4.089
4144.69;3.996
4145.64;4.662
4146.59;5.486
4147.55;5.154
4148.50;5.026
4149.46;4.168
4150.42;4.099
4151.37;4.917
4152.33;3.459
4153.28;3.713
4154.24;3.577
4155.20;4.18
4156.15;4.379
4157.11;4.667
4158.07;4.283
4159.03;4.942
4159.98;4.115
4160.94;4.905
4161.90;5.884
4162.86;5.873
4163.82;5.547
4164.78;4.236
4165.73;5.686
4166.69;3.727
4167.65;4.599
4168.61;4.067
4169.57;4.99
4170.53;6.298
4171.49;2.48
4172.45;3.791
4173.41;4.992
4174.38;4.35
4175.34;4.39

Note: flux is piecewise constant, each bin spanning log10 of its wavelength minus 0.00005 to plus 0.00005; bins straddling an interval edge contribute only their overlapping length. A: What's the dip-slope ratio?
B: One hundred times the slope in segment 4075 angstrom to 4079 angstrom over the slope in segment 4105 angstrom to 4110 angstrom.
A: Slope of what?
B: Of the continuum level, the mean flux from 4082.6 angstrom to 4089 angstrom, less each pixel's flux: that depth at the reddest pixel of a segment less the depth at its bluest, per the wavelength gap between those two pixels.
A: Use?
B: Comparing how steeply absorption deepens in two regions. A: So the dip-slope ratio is -156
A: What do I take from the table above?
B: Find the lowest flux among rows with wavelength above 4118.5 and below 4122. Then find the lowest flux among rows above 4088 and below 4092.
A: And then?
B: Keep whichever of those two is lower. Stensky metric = 3.31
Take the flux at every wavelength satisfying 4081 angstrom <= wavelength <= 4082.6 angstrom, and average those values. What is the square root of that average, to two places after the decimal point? 2.06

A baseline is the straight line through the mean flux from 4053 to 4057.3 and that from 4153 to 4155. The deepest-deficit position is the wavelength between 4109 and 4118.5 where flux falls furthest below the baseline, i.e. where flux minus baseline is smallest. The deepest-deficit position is 4111.42 angstrom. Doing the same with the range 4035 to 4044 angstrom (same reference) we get 4041.96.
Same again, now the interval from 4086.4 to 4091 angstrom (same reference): 4090.64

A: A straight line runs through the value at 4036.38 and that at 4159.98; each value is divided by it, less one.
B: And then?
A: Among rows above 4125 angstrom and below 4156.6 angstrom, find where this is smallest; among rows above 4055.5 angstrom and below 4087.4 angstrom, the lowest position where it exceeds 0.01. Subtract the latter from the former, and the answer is 72.6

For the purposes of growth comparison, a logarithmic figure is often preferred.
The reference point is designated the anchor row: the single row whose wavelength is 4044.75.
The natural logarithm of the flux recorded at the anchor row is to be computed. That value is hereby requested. 1.50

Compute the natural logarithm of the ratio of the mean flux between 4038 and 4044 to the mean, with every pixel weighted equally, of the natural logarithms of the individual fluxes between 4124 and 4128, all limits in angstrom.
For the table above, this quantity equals 1.04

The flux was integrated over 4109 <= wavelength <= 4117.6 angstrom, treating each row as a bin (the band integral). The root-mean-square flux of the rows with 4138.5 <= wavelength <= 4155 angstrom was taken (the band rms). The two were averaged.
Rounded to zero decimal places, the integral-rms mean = 22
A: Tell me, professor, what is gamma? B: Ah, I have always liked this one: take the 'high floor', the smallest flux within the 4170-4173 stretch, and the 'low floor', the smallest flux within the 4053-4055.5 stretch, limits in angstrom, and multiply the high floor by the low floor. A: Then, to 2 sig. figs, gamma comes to 11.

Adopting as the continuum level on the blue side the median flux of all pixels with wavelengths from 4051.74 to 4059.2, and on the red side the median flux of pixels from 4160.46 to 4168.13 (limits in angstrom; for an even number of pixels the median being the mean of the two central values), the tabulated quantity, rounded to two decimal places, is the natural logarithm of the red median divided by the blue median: 0.17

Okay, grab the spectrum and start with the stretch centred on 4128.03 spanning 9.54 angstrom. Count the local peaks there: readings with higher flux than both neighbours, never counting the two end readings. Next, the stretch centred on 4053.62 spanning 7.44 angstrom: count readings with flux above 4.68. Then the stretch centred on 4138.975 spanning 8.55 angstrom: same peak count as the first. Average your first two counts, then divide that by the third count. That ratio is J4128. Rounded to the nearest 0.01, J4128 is 0.83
